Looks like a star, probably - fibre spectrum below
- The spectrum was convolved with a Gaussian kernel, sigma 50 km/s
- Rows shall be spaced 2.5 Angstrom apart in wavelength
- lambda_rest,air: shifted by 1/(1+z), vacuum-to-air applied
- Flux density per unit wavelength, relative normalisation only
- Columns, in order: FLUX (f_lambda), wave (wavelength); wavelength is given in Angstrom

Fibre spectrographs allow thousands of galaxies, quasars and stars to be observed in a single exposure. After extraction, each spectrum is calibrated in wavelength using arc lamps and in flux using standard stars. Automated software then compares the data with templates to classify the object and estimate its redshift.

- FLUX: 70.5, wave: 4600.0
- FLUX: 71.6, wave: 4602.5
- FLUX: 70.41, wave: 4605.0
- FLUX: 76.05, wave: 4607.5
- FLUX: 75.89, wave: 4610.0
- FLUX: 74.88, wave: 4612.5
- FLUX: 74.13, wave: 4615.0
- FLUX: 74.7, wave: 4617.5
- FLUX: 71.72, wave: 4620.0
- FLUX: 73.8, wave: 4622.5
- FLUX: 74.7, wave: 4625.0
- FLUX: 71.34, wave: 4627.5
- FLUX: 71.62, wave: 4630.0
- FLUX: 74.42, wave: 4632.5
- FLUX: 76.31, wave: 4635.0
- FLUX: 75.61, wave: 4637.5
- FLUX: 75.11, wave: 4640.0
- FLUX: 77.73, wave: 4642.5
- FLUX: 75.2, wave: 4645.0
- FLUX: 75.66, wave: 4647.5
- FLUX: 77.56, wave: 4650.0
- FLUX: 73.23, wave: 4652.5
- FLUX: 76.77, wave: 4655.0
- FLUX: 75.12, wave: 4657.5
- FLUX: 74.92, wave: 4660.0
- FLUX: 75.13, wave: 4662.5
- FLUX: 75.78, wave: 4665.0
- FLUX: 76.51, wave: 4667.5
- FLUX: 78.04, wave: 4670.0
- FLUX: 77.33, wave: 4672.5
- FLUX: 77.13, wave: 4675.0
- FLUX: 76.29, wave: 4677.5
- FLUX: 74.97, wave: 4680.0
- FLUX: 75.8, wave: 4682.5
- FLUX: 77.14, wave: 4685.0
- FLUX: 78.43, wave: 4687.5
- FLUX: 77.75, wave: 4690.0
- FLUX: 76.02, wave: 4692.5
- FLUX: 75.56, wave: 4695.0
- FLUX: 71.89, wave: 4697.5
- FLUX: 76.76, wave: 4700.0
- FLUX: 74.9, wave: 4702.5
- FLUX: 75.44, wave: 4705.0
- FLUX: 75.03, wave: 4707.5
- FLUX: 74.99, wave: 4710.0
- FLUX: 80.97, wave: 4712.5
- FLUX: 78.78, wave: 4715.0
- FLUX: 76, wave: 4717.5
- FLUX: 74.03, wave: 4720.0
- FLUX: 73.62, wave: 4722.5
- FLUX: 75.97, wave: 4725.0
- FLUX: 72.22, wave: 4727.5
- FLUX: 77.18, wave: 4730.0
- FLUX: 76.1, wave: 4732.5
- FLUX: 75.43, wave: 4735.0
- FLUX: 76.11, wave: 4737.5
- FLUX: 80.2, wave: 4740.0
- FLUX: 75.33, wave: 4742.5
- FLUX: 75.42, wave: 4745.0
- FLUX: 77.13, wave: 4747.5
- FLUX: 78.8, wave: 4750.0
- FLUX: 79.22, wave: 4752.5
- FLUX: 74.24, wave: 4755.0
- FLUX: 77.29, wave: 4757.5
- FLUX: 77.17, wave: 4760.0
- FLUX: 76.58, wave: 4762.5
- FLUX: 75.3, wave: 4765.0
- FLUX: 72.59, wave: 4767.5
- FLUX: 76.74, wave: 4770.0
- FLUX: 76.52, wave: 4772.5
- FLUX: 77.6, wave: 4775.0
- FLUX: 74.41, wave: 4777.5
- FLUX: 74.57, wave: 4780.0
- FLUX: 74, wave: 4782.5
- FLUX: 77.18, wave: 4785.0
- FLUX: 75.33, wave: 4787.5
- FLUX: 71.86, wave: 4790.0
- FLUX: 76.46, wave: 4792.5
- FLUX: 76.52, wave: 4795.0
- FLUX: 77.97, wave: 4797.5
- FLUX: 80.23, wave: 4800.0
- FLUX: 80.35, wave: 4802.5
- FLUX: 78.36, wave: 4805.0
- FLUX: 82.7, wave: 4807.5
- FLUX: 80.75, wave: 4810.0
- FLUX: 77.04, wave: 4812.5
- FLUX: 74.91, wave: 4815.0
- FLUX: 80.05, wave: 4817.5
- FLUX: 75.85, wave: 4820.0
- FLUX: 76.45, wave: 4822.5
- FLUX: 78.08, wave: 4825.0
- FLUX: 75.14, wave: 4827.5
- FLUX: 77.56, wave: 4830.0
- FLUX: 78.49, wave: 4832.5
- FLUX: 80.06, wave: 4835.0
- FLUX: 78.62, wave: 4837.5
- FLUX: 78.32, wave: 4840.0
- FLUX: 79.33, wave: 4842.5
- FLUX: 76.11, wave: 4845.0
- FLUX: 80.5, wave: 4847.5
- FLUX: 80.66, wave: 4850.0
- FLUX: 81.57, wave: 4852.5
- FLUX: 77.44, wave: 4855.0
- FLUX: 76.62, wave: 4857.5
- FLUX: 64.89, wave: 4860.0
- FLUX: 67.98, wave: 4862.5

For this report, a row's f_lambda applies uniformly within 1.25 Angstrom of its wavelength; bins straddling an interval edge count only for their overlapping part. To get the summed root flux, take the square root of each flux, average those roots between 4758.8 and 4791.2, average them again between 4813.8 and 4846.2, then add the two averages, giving 17.5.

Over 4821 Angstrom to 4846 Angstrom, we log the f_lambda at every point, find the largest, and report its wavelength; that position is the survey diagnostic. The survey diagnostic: 4835.0 Angstrom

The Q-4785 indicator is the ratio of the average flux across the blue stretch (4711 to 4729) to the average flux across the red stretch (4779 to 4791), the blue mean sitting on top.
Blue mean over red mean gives 1.02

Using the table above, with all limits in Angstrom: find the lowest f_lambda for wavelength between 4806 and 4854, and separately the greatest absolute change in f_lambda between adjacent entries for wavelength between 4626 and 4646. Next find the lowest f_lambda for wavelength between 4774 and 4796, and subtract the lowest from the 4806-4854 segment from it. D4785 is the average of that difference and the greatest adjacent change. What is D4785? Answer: -0.1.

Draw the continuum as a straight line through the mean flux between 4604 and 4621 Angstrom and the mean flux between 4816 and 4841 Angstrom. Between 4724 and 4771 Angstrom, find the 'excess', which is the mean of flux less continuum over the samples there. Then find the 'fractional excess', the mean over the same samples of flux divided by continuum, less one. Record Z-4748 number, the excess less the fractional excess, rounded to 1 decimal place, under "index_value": -0.1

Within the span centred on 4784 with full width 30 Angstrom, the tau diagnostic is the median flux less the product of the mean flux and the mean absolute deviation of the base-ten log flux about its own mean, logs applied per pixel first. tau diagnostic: 75.9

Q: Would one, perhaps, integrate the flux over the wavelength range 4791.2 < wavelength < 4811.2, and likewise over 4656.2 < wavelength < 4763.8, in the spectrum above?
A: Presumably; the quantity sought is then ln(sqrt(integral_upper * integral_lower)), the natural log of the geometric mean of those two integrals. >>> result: 8.19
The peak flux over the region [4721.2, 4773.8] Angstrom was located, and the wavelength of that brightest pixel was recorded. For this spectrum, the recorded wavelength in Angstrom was 4740.0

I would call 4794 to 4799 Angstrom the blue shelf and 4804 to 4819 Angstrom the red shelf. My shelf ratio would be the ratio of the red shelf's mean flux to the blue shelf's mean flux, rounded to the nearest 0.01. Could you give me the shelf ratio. 1.02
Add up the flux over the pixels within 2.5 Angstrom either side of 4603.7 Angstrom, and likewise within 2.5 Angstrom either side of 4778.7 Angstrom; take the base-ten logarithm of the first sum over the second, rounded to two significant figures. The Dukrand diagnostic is -0.021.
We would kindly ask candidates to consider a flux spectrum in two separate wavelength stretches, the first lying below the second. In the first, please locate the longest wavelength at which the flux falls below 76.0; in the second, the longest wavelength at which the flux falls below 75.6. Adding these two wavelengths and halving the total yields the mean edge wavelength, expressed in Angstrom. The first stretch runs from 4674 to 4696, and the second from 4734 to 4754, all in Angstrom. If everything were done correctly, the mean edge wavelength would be 4720.0 Angstrom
